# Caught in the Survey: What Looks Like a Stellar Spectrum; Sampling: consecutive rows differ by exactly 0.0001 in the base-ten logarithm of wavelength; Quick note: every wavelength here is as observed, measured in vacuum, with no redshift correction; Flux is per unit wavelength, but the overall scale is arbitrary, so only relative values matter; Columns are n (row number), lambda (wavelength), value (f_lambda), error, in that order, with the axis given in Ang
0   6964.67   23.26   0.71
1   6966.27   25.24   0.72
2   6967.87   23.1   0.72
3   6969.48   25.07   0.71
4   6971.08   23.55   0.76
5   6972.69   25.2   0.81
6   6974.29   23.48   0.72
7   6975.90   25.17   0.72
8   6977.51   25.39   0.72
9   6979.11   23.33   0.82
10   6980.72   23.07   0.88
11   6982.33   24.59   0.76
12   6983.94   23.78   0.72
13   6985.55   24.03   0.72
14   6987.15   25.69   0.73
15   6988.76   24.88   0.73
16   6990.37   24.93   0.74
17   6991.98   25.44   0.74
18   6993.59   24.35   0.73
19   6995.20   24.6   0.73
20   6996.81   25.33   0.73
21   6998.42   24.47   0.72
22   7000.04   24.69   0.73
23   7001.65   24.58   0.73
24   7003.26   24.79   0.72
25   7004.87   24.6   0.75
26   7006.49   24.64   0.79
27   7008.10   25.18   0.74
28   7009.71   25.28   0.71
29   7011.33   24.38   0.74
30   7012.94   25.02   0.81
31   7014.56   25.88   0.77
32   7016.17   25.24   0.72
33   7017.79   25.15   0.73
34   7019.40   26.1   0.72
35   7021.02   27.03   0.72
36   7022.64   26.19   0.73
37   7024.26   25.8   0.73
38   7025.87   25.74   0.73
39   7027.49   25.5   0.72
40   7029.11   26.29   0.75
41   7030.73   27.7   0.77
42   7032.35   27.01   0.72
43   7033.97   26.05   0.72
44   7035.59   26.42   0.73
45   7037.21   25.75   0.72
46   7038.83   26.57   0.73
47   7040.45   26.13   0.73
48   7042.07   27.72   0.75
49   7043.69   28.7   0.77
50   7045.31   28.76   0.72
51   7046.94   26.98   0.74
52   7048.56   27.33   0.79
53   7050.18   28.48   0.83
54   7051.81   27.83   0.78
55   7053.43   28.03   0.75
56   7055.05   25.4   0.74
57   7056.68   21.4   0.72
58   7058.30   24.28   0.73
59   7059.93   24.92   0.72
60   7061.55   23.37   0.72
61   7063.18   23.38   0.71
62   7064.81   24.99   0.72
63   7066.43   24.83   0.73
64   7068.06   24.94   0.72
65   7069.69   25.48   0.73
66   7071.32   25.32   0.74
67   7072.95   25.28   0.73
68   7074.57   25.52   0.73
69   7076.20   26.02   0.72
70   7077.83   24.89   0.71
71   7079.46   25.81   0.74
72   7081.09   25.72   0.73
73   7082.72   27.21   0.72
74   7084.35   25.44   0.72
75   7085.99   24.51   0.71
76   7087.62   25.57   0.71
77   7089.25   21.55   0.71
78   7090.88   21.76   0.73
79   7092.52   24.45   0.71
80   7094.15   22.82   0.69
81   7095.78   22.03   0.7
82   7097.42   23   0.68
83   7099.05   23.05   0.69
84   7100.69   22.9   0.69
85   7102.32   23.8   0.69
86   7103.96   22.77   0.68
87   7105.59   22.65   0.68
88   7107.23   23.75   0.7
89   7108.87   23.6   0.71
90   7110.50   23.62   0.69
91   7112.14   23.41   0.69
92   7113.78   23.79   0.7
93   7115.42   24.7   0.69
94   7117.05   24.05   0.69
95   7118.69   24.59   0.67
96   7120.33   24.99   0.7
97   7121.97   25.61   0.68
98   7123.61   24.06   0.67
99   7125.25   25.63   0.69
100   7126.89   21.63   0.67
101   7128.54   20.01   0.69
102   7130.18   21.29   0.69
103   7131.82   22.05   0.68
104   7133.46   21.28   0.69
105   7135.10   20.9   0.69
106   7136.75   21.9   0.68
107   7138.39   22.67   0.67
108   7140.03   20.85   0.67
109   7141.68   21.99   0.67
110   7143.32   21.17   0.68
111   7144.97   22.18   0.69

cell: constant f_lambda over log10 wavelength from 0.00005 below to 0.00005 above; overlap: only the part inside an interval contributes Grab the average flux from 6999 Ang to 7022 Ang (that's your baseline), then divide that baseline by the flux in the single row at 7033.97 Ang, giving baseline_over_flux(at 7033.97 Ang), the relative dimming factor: 0.97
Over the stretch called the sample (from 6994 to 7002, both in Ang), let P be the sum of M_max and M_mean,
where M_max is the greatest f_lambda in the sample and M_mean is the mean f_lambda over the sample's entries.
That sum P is 50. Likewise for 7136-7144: 44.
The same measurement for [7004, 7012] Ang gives 50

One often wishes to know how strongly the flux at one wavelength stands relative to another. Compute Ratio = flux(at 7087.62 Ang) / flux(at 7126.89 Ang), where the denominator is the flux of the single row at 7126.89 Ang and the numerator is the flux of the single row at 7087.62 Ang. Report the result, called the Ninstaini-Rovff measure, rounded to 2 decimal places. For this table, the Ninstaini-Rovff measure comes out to 1.18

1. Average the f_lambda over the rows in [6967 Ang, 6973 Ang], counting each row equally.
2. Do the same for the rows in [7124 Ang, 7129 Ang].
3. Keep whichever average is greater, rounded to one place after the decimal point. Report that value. 24.2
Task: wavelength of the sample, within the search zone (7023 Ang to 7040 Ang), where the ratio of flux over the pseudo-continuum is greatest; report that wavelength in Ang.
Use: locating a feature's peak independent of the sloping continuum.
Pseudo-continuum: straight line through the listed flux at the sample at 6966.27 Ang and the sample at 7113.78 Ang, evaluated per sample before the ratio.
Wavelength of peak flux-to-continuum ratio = 7030.73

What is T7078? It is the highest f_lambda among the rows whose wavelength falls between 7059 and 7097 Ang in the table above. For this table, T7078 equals 27.21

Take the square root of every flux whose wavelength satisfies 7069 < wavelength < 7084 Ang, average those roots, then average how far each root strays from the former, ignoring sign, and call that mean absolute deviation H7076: 0.043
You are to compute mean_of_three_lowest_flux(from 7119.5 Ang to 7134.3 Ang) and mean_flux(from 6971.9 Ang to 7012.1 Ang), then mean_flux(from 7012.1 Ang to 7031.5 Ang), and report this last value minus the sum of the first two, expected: -19.5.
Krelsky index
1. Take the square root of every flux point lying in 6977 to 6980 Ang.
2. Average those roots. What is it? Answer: 4.93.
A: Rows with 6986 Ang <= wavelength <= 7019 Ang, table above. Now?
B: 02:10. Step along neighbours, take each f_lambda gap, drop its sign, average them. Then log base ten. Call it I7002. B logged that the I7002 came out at -0.33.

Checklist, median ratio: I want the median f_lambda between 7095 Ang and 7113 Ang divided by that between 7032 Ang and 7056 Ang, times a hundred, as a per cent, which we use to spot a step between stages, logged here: 85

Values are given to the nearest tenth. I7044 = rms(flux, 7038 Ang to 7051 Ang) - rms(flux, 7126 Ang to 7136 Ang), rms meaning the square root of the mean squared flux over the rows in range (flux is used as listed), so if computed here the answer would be 6.4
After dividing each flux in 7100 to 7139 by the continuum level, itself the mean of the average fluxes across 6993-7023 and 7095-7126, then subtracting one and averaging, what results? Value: -0.05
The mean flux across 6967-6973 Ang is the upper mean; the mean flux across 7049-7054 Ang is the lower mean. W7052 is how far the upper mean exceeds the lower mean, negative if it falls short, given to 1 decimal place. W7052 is -3.9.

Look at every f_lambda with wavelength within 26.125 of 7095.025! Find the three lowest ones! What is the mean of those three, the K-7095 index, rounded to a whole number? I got 22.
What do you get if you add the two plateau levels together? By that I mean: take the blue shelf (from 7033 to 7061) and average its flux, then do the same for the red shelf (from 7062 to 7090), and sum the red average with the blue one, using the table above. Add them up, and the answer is 51.6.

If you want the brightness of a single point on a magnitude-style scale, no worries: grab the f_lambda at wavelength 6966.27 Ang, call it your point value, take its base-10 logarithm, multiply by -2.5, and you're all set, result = -3.51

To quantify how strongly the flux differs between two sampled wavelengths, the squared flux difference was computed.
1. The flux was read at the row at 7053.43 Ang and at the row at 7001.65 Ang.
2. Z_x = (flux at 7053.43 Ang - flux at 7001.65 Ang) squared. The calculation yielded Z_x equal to 12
